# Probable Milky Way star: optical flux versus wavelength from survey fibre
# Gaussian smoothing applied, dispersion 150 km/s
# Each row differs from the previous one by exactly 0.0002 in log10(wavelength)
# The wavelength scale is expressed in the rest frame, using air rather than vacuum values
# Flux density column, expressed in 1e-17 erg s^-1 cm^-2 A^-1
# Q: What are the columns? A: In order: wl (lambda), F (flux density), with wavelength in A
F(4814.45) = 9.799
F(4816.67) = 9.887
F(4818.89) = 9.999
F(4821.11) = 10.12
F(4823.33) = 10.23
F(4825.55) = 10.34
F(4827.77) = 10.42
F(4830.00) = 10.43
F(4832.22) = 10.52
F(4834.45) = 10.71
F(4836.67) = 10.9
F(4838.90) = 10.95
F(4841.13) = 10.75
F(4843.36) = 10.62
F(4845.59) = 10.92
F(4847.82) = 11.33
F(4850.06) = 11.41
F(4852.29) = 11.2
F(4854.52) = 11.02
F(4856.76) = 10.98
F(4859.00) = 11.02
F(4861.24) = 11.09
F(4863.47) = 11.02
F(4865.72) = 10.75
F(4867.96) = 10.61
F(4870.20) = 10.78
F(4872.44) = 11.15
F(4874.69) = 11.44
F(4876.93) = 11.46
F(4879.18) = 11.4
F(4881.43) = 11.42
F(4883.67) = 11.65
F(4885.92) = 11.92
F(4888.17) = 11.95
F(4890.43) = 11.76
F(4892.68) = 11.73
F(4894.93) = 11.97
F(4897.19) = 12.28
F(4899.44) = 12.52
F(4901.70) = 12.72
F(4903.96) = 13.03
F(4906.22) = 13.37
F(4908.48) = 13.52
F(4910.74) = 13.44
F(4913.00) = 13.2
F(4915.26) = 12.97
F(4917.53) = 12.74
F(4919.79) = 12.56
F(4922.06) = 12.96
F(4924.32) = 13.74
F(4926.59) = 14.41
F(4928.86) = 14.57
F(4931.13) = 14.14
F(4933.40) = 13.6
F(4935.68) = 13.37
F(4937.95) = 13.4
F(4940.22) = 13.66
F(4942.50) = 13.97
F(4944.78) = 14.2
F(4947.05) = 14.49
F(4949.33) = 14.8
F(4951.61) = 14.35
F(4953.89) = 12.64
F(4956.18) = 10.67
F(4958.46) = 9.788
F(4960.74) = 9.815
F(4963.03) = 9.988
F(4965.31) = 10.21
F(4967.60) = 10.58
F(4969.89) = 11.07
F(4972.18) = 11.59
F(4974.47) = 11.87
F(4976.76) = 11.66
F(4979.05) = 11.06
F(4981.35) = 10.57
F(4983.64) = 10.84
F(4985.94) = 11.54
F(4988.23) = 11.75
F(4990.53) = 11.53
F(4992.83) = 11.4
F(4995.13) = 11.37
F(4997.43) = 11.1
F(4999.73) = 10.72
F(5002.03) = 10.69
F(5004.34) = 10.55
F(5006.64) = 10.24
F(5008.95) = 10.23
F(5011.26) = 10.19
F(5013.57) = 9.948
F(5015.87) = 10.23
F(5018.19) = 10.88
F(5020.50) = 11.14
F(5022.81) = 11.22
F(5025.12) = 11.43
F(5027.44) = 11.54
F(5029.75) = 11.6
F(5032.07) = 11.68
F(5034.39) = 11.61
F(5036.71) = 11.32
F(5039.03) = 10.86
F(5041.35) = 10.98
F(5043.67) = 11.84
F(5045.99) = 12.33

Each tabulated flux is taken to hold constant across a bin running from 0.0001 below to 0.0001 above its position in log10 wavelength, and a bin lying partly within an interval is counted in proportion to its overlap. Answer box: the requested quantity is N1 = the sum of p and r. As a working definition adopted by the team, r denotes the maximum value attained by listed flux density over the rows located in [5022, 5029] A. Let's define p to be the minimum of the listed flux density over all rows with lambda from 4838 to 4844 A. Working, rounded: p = 10.62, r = 11.54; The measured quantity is 22.2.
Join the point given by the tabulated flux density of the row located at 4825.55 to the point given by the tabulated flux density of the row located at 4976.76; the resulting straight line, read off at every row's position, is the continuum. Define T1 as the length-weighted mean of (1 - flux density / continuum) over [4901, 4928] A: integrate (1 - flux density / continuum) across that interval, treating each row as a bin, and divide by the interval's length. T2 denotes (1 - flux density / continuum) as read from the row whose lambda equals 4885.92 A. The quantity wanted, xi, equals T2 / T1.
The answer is 0.5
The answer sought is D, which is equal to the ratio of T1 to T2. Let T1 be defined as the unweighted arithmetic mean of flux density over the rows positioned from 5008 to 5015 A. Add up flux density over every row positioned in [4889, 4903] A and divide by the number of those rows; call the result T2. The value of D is 0.83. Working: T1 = 10.1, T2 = 12.2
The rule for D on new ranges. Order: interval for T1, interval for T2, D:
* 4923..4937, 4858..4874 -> 1.28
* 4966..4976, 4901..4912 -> 0.85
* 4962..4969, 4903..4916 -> 0.77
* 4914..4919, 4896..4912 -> 0.99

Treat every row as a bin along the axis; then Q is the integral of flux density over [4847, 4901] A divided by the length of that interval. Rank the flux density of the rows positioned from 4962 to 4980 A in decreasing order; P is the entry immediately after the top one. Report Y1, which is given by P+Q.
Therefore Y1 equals 23.1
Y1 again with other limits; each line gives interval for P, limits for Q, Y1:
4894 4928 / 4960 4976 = 24.5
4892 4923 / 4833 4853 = 24.4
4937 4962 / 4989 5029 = 25.4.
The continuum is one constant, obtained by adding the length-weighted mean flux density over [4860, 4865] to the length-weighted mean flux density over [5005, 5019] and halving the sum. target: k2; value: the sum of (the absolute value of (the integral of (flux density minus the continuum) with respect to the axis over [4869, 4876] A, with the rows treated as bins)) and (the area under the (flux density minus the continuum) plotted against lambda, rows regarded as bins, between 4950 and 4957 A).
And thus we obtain 18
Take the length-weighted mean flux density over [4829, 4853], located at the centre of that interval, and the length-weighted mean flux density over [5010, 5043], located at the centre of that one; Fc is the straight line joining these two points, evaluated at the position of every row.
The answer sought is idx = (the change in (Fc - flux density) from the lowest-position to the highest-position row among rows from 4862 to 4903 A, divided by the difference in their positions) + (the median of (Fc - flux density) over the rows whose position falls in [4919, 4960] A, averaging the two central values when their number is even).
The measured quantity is -2.8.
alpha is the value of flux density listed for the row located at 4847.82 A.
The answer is 11.33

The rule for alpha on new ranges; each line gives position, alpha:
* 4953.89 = 12.64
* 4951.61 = 14.35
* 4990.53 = 11.53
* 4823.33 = 10.23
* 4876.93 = 11.46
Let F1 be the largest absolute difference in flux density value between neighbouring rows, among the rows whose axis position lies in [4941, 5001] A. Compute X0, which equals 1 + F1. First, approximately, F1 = 1.97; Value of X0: 2.97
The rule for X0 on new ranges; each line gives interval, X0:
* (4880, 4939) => 1.78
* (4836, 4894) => 1.41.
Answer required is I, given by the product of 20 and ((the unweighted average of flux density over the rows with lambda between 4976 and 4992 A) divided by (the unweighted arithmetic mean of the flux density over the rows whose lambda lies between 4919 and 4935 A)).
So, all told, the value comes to 16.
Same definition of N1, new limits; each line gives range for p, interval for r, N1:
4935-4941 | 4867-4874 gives 24.5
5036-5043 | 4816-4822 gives 21.0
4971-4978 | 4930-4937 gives 25.7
